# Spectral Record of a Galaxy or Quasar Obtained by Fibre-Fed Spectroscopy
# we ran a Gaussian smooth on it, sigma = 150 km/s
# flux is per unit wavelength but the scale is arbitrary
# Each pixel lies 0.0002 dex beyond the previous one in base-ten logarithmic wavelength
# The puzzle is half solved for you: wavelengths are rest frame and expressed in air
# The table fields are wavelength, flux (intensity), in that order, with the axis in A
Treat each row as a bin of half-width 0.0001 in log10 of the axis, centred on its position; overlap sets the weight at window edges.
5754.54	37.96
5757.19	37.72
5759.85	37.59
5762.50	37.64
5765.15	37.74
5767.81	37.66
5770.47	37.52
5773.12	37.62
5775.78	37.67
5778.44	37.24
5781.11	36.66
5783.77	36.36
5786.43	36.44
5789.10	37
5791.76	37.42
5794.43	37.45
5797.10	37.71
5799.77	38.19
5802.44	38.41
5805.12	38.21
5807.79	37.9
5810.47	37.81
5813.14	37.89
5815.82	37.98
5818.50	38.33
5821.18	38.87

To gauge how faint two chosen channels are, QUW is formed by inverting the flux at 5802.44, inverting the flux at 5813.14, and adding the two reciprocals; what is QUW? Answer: 0.0524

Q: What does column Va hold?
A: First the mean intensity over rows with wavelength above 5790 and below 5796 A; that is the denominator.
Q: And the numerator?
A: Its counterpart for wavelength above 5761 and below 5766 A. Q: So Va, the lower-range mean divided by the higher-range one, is 1.01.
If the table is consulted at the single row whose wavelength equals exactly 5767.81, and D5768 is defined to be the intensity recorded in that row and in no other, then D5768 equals 37.66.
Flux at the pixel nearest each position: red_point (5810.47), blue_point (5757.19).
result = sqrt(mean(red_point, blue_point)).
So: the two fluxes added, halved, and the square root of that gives 6.15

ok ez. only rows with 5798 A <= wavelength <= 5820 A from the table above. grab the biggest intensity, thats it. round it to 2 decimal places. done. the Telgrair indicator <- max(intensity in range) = 38.41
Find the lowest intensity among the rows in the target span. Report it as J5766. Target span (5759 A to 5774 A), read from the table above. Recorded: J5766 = 37.52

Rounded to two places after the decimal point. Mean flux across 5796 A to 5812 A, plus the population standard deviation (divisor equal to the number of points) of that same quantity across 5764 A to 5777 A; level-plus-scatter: 38.11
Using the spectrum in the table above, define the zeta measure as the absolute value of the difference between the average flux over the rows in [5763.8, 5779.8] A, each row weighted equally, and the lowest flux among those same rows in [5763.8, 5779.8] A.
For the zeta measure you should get 0.3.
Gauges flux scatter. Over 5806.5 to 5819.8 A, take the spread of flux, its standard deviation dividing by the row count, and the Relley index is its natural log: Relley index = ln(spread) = -1.7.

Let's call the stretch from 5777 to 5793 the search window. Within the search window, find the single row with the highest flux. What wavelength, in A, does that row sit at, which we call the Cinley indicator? 5791.76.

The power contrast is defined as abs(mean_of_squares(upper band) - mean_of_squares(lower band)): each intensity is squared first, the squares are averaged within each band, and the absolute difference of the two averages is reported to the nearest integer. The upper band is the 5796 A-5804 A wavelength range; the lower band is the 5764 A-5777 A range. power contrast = 35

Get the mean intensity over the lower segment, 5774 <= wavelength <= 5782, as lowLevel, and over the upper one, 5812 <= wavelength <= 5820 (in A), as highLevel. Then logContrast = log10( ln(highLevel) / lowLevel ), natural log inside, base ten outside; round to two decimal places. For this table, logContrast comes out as -1.01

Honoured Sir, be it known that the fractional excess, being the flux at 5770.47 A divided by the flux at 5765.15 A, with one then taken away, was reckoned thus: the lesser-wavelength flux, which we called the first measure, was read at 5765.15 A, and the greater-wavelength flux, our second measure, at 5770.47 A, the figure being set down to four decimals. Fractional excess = -0.0058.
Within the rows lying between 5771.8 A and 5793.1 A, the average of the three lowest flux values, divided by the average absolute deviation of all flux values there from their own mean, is 84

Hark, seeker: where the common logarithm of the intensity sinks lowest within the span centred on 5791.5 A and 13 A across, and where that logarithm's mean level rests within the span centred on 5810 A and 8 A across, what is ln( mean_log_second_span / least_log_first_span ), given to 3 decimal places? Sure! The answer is 0.011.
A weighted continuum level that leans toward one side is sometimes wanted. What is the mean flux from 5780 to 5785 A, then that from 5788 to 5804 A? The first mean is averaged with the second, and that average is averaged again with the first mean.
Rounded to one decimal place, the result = 36.8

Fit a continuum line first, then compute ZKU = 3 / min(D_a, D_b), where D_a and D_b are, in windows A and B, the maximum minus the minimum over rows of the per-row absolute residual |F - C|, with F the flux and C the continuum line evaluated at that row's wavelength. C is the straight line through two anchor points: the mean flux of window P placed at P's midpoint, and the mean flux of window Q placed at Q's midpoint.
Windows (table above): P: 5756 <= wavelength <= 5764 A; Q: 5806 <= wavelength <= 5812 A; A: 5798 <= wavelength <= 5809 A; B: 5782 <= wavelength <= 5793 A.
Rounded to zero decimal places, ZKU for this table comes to 6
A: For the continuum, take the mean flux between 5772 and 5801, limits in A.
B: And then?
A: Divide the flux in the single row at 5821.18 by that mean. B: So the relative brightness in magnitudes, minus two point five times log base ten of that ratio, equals -0.046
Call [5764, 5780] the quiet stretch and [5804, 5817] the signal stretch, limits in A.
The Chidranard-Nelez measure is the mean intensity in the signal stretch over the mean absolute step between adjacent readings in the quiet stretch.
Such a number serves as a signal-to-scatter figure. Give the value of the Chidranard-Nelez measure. 237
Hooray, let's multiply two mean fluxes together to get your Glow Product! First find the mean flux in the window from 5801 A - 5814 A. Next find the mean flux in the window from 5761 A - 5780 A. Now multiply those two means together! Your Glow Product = 1430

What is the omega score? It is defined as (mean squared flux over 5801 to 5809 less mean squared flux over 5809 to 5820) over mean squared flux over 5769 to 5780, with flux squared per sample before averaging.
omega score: 0.01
